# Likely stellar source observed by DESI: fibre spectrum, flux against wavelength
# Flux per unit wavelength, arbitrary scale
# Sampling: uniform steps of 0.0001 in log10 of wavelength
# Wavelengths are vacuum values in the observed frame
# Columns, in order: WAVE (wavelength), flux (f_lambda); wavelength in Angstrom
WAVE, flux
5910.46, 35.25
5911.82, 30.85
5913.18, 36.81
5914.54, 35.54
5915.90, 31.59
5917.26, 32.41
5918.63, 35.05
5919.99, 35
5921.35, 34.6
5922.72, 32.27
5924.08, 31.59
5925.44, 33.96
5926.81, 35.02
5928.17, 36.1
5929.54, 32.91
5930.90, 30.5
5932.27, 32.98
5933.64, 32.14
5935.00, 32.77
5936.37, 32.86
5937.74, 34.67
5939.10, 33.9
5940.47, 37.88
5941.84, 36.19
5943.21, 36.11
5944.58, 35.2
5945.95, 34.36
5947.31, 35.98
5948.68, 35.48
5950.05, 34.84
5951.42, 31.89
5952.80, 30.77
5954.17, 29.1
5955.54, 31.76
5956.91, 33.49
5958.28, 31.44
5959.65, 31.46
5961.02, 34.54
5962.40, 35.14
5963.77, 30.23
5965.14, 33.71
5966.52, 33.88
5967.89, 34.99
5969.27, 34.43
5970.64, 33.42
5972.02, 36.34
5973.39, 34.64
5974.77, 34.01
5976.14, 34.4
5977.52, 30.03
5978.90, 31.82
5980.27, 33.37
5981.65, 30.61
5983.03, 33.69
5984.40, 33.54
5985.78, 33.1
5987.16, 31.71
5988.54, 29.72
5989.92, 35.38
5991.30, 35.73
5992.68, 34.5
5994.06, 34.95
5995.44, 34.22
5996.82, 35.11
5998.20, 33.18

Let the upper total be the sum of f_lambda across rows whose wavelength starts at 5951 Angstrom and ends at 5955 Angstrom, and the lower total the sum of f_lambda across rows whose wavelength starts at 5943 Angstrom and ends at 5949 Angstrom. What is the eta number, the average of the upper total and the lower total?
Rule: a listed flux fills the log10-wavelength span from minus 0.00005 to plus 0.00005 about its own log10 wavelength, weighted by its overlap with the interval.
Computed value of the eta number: 134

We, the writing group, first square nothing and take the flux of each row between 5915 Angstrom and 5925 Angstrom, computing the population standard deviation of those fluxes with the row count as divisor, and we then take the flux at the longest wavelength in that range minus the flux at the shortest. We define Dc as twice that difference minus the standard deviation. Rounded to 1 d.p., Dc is -1.5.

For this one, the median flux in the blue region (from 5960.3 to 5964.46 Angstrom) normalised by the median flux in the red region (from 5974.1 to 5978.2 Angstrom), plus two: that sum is 3.02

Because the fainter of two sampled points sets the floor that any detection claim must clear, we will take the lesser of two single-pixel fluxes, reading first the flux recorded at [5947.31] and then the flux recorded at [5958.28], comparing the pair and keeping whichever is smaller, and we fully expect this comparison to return 31.4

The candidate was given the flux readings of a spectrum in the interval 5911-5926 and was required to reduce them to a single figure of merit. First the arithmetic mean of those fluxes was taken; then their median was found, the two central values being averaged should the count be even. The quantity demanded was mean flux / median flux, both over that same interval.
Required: 0.99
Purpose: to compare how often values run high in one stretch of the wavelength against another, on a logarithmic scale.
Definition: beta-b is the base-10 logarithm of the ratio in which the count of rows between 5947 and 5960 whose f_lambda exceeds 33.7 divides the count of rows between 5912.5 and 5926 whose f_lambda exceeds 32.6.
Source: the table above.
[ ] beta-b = 0.30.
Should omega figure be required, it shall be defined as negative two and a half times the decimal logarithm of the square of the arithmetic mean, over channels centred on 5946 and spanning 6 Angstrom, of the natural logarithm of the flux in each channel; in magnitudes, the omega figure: -2.76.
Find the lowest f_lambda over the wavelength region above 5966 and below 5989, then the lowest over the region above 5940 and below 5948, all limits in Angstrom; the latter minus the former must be 5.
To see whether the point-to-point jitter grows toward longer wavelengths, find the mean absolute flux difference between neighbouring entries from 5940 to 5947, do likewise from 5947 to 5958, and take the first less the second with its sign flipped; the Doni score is 0.73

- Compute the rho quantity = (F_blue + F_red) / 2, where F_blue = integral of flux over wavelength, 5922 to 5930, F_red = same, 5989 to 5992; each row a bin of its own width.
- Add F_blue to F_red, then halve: 187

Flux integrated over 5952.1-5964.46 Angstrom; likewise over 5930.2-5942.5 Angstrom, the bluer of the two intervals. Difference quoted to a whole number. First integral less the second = -20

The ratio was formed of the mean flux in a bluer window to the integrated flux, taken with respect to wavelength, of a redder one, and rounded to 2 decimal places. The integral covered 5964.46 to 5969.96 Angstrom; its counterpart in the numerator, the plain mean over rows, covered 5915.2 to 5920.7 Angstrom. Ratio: 0.18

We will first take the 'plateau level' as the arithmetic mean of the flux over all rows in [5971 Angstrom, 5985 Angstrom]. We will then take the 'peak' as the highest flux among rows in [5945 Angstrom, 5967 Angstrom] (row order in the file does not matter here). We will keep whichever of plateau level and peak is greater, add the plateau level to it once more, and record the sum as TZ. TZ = 69.2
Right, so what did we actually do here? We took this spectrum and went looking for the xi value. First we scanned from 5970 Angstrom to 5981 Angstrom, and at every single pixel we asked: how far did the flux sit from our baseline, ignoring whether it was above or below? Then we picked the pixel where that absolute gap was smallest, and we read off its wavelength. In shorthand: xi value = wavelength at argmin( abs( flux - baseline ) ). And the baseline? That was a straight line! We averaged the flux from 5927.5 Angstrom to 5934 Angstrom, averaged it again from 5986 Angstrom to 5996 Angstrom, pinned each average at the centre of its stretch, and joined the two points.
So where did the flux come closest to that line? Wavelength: 5970.64 Angstrom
